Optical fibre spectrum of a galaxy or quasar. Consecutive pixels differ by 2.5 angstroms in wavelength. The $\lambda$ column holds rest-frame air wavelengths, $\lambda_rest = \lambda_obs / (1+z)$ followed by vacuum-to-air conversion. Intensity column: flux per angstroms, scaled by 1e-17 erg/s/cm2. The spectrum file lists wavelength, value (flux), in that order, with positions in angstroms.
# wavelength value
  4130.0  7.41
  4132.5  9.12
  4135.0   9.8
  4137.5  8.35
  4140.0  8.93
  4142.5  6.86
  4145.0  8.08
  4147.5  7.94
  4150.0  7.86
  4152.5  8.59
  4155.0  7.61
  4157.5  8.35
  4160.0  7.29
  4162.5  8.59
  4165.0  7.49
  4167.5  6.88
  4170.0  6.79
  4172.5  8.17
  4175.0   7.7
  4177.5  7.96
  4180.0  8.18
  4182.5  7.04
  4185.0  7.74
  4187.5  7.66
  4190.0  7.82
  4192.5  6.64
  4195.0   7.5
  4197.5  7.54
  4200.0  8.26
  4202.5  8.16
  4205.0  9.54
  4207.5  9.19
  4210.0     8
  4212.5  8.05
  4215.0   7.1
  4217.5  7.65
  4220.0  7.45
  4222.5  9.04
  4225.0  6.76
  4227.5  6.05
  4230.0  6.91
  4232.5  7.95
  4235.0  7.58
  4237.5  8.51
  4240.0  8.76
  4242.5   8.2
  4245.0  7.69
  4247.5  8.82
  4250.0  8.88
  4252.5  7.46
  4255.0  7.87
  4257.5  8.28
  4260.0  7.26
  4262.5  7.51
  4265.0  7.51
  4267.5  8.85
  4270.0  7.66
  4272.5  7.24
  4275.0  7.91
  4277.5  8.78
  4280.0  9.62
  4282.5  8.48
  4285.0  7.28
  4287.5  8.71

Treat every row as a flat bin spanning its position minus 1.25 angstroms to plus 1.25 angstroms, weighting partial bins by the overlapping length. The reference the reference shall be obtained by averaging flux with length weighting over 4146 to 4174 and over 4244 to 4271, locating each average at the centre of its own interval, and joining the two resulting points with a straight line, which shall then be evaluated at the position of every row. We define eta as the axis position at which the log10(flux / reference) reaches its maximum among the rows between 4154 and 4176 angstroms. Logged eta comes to 4162.5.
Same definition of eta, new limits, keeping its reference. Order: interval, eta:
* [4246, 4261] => 4250.0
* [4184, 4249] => 4205.0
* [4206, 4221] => 4207.5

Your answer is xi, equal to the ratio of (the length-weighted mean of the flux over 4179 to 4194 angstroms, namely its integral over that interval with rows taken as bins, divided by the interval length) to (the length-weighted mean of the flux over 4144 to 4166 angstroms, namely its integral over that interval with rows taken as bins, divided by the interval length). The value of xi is 0.94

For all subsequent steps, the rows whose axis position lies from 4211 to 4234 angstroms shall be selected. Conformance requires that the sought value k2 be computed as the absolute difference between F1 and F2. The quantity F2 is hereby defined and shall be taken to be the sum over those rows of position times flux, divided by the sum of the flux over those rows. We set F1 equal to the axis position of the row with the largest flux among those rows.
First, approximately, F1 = 4222.5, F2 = 4222.3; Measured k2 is 0.2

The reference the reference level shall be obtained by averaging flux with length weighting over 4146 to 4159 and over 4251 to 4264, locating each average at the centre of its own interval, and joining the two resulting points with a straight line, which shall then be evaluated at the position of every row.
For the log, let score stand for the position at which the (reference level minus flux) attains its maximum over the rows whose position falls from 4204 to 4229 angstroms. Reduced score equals 4227.5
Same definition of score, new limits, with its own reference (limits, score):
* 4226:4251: 4227.5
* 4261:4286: 4272.5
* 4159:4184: 4170.0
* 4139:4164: 4142.5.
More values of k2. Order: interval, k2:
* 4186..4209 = 7.0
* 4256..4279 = 0.1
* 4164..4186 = 4.9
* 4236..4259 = 2.6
